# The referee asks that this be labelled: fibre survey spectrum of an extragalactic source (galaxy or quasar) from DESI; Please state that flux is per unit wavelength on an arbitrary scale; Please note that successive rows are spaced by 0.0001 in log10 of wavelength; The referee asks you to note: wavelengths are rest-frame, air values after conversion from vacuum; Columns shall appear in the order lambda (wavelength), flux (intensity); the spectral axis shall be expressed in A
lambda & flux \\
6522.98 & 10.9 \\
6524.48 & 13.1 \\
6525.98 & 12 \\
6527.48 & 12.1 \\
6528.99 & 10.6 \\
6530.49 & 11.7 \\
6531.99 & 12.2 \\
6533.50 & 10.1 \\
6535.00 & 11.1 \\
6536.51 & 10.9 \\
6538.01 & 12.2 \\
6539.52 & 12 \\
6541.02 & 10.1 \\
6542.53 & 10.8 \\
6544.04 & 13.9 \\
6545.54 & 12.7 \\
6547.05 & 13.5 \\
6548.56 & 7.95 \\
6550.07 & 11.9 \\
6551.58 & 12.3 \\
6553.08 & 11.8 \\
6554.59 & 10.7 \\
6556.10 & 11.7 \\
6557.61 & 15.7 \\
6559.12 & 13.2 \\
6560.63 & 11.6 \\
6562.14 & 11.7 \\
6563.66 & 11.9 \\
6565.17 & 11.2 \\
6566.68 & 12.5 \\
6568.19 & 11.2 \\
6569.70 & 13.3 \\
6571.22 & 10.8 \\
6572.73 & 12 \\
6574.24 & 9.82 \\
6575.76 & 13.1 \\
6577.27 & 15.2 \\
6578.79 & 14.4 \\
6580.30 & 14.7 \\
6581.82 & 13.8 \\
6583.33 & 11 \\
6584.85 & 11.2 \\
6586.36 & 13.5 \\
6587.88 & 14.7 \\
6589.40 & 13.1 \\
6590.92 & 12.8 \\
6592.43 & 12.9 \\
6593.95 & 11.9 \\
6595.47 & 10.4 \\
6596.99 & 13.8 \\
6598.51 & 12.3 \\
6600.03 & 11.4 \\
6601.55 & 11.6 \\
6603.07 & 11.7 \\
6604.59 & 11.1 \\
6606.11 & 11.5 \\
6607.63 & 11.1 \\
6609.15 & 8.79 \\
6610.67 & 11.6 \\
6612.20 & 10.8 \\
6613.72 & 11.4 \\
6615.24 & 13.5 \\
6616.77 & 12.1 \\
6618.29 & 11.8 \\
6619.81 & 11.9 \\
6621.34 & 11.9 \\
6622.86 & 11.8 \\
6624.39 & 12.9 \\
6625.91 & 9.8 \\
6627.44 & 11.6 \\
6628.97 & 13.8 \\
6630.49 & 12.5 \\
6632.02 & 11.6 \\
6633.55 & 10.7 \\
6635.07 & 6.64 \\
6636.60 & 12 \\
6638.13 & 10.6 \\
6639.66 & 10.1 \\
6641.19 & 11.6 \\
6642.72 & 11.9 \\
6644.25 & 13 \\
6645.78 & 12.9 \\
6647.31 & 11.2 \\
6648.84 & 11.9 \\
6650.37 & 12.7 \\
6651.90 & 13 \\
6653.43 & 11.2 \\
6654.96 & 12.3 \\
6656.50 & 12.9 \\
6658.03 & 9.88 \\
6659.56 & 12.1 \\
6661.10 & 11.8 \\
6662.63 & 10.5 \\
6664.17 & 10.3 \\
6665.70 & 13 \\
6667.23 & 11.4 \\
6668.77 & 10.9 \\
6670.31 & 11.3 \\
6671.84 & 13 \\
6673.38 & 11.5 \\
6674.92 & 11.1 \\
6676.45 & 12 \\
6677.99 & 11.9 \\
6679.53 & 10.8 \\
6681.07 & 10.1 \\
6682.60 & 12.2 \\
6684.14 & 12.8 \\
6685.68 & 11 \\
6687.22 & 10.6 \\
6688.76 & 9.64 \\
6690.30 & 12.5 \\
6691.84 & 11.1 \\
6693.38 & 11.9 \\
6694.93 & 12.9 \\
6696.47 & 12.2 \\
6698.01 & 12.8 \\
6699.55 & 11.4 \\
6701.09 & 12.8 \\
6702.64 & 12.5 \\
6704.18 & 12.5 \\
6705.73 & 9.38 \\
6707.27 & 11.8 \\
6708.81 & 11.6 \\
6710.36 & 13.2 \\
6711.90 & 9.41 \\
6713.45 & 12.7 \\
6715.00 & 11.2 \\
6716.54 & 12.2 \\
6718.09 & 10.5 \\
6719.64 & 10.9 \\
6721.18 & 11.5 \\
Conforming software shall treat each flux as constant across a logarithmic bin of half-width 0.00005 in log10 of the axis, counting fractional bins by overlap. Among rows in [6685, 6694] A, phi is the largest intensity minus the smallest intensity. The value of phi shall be 2.9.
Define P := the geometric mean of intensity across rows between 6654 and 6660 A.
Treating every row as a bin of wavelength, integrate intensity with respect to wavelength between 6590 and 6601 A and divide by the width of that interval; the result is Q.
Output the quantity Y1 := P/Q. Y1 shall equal 0.96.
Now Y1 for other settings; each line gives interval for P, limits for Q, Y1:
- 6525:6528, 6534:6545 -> 1.04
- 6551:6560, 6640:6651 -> 1.03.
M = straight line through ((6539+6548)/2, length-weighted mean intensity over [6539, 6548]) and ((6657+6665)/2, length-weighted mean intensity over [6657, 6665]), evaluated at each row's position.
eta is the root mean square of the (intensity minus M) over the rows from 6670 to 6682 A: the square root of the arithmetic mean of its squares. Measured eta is 0.99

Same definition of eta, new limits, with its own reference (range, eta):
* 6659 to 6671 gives 0.94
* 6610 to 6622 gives 0.86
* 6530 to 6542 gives 1.19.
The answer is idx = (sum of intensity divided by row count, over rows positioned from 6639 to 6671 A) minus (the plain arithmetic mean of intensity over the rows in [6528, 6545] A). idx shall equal 0.3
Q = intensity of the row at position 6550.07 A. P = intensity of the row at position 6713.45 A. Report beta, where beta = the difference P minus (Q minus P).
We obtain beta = 13.5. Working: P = 12.7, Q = 11.9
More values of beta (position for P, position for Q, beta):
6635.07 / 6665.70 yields 0.3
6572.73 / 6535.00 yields 12.9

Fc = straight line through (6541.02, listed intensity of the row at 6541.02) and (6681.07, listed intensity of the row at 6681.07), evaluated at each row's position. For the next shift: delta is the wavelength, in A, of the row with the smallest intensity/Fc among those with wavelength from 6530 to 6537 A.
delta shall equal 6533.50 A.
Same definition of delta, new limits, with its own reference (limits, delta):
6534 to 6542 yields 6541.02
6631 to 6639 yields 6635.07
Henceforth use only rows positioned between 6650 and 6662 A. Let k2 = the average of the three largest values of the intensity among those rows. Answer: 12.9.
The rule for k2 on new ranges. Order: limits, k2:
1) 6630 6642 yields 12.0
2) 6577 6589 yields 14.9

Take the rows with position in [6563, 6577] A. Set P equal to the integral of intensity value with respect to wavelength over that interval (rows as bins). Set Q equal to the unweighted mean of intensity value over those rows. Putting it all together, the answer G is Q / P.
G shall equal 0.0707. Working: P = 166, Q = 11.8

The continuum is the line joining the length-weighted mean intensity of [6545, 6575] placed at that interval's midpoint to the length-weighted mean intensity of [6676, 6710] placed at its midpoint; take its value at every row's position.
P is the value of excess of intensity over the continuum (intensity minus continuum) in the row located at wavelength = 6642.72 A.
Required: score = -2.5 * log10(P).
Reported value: 2.0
